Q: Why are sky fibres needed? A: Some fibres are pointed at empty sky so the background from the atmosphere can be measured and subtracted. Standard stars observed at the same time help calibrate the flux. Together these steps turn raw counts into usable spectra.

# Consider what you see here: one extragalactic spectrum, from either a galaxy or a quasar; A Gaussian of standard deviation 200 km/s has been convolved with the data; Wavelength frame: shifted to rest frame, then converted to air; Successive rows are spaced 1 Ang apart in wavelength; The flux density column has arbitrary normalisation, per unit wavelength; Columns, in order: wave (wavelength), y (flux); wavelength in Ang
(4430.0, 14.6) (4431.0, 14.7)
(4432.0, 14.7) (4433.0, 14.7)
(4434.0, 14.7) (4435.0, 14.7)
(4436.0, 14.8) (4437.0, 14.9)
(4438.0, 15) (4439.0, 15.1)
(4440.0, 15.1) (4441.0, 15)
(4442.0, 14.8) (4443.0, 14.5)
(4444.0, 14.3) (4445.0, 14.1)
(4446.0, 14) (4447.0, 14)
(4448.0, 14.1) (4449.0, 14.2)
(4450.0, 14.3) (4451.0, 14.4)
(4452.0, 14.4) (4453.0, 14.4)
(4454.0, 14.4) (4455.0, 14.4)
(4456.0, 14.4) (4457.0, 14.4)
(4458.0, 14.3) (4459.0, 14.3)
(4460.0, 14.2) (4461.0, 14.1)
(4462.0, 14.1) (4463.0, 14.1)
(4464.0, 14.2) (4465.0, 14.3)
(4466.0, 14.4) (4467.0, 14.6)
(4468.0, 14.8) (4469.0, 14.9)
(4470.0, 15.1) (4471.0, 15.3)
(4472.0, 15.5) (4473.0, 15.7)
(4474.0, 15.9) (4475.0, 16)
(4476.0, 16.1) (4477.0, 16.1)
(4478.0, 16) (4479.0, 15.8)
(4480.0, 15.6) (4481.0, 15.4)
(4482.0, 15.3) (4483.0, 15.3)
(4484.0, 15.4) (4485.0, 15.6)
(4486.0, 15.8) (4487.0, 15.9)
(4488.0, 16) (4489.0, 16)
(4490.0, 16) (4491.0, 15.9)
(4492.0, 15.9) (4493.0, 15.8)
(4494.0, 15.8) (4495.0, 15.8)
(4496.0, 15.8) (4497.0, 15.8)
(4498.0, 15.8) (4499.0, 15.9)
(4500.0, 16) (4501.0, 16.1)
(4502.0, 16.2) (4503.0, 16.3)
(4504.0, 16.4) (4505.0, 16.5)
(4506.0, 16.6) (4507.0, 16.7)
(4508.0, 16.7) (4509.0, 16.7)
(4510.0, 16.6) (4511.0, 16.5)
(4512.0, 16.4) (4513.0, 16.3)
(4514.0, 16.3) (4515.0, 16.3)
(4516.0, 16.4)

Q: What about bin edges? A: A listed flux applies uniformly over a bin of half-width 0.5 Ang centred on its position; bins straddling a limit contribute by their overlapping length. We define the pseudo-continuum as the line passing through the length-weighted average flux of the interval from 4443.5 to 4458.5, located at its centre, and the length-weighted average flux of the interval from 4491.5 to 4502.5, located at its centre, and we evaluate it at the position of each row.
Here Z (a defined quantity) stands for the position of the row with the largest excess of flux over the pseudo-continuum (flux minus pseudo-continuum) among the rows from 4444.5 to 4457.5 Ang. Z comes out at 4451.0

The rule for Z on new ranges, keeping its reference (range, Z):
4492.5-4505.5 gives 4505.0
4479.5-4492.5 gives 4488.0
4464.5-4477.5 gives 4476.0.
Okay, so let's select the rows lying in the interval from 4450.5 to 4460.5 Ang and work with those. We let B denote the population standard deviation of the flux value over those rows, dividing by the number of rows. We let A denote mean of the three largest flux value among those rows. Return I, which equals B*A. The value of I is 1.0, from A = 14.4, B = 0.07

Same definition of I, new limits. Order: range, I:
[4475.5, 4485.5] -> 4.9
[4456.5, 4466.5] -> 1.6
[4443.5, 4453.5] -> 2.2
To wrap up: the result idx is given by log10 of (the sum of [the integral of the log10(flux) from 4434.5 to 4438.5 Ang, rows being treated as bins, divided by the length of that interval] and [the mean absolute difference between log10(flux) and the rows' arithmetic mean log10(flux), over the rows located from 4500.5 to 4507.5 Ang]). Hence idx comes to 0.071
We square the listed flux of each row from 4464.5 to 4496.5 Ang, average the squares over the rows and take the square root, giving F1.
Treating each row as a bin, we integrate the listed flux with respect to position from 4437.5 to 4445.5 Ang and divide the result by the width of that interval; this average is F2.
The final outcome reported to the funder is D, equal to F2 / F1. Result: 0.95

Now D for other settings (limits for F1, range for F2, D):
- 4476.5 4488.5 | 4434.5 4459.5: 0.92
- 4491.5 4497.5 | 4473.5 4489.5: 1.00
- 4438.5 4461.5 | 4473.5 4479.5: 1.11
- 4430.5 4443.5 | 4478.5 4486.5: 1.05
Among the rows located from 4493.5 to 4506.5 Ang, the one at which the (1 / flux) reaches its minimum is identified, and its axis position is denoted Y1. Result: 4506.0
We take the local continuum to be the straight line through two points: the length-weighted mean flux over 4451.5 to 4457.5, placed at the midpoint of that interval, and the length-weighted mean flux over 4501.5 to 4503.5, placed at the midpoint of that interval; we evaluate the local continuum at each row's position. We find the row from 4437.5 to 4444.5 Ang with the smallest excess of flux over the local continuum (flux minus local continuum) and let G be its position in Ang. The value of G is 4444.0 Ang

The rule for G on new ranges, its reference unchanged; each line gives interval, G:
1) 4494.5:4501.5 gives 4498.0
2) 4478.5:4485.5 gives 4483.0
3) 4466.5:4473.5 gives 4467.0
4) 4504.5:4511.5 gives 4511.0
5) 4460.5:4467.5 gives 4463.0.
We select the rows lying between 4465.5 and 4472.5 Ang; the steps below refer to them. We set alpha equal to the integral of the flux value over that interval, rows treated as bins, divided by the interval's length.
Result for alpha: 14.9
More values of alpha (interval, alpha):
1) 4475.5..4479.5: 16.0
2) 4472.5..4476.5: 15.9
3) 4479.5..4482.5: 15.4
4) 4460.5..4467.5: 14.3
